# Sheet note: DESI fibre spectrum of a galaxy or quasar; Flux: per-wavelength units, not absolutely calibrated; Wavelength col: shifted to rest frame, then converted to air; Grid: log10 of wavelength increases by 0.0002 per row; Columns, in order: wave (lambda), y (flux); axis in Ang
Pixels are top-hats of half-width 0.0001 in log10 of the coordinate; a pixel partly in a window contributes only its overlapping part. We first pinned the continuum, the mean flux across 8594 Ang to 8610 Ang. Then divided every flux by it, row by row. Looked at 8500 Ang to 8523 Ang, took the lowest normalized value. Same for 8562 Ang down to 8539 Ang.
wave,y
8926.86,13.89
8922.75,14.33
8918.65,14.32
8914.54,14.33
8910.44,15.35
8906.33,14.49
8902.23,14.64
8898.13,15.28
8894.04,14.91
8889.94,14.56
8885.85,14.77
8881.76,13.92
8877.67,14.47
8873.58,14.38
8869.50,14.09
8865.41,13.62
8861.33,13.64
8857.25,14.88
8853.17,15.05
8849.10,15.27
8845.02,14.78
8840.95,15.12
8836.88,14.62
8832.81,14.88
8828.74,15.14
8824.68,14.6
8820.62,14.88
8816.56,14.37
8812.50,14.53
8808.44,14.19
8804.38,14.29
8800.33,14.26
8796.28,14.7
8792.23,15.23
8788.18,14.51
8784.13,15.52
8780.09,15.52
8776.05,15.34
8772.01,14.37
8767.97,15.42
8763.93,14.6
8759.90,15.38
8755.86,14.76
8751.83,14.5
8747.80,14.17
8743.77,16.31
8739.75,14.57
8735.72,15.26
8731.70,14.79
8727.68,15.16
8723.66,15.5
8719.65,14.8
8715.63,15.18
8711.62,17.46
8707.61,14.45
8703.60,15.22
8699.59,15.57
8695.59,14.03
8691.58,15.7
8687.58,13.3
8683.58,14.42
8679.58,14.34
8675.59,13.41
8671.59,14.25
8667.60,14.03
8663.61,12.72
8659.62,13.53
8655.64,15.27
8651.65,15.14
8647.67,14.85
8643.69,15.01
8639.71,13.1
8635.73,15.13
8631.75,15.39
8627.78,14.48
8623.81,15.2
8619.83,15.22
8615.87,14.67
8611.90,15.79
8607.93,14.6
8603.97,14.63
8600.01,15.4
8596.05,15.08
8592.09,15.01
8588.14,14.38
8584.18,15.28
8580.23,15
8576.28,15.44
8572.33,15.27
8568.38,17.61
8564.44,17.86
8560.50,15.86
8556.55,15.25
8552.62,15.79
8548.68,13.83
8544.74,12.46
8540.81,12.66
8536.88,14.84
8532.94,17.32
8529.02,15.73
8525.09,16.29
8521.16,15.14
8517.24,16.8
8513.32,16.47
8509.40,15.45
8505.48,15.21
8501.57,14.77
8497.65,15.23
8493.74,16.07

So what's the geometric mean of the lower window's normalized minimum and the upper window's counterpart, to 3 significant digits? 0.909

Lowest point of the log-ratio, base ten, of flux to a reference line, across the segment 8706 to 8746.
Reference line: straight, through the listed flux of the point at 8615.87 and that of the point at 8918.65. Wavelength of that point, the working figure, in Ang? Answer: 8707.61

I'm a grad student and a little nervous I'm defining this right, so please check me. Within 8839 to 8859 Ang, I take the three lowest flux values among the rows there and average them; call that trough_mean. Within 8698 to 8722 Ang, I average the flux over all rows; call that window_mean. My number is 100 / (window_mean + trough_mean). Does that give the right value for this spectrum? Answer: 3.29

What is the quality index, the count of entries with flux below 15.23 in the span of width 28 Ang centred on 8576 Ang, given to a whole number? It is 2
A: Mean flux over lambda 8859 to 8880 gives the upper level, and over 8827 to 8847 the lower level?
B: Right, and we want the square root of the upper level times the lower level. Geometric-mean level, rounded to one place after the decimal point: 14.5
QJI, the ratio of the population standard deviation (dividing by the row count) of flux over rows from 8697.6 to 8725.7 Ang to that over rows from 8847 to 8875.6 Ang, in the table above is 1.4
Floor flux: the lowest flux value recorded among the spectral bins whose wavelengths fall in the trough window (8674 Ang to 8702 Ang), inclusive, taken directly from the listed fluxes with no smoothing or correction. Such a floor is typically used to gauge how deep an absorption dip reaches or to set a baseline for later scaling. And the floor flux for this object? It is 13.3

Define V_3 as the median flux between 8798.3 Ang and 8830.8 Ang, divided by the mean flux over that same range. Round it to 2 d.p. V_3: 0.99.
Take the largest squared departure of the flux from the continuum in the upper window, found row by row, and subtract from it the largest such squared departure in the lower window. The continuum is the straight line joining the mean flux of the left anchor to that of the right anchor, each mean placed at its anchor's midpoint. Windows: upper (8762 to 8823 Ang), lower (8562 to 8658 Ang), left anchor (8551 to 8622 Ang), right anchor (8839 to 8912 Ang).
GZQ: -5.1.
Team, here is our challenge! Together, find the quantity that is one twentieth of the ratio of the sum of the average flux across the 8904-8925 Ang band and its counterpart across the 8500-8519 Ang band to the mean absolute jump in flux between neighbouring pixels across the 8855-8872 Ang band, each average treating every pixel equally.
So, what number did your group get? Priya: 2.6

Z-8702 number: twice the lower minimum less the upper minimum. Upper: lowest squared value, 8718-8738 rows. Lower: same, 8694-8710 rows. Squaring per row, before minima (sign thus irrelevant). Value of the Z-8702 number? 175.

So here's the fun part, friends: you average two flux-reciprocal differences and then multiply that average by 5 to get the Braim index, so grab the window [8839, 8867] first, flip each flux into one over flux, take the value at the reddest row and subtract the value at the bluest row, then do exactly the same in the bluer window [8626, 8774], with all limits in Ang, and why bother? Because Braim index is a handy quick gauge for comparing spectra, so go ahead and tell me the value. 0.020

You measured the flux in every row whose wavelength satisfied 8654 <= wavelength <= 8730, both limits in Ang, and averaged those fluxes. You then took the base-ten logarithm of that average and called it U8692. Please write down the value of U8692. 1.17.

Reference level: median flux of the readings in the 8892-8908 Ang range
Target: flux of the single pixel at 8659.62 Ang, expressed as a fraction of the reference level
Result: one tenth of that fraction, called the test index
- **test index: 0.092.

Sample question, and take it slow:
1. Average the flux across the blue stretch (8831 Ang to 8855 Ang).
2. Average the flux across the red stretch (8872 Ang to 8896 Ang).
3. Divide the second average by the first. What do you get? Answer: 0.97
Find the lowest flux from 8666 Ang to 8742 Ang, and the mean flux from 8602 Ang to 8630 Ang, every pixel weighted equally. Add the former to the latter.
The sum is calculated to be 28.2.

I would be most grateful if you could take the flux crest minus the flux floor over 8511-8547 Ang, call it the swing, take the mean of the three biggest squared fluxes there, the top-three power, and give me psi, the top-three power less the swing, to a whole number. 280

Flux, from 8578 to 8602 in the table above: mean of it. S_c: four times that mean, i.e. 60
